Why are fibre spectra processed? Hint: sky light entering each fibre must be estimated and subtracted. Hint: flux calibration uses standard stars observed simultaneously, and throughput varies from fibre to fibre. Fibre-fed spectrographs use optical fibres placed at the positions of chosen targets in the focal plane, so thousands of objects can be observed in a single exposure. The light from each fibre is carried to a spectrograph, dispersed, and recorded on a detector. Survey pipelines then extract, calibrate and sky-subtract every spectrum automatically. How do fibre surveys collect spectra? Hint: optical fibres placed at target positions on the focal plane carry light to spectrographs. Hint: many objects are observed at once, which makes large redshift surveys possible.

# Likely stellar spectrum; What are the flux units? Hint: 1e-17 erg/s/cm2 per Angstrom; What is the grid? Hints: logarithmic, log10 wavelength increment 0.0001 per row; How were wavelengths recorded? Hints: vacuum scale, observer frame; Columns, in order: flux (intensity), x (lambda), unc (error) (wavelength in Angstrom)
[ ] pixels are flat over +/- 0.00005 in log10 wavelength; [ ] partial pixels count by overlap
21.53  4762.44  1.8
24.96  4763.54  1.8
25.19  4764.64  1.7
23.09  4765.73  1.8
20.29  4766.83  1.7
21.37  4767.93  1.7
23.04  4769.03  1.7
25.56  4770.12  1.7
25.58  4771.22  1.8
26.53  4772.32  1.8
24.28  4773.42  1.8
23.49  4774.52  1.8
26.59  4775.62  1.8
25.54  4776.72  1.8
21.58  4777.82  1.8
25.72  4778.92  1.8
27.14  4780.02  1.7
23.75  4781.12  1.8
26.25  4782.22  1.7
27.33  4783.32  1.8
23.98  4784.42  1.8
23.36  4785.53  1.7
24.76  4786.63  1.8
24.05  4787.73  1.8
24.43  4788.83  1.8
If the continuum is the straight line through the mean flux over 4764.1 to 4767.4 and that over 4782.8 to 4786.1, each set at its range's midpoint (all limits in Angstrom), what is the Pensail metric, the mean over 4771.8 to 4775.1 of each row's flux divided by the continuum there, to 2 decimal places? 1.05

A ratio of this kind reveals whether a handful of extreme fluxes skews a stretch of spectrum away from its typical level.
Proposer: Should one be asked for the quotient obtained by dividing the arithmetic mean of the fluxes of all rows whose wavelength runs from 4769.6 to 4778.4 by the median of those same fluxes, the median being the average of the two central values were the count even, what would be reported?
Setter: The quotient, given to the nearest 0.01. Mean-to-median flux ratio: 0.97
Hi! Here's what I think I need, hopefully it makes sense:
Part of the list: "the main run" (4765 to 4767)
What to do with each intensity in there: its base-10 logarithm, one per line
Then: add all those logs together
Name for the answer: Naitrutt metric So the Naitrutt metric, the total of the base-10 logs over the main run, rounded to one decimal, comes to 2.7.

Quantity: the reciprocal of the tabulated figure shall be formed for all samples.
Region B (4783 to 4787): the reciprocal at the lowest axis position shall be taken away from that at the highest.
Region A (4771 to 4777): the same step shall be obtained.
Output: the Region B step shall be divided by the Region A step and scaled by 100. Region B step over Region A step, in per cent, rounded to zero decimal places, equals 6203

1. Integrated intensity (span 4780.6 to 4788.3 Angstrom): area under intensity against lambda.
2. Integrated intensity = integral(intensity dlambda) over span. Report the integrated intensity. 191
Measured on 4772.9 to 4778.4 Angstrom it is 134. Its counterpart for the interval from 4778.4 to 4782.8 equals 113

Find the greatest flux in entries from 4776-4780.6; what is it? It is 27.14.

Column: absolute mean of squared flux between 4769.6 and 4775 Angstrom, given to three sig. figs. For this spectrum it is 631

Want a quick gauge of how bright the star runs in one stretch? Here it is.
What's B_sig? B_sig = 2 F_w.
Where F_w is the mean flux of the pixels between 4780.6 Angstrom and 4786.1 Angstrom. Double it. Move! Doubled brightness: 49.9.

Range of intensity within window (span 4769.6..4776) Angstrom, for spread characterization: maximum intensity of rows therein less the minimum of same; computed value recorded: 3.1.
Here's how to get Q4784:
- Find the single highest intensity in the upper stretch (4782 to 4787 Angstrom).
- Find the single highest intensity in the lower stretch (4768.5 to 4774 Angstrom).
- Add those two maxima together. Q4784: 53.9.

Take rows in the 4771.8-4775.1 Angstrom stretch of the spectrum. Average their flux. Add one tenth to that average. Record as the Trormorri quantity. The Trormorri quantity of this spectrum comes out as 24.9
